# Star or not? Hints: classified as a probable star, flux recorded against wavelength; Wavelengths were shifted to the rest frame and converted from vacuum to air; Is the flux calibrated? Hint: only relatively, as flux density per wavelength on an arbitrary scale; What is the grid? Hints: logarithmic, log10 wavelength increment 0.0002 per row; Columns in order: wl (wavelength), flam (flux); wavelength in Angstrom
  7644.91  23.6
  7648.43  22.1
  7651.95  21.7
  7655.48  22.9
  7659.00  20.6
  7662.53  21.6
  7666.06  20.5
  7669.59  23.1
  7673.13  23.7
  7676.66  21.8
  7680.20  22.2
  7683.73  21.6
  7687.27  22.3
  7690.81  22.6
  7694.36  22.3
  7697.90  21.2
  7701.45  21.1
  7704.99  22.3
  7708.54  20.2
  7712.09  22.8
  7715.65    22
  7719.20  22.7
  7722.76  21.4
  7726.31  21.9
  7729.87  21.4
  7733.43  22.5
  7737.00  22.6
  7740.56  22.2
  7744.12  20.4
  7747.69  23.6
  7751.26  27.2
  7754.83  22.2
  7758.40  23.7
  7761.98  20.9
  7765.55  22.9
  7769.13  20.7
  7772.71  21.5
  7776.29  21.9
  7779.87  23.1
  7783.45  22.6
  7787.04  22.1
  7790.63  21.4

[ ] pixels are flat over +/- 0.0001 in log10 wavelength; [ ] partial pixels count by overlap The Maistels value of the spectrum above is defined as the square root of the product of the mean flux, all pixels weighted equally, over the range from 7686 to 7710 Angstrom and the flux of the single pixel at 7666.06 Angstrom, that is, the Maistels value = 21.1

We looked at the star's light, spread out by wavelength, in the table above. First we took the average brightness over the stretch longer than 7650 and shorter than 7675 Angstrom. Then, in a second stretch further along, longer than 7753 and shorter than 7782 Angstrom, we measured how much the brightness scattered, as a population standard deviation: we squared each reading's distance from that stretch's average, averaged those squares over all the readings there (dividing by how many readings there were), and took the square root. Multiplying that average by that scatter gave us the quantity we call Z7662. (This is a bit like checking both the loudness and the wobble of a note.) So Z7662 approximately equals 22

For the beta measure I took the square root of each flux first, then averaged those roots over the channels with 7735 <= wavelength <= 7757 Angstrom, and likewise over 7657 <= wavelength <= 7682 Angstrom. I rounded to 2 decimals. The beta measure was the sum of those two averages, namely 9.48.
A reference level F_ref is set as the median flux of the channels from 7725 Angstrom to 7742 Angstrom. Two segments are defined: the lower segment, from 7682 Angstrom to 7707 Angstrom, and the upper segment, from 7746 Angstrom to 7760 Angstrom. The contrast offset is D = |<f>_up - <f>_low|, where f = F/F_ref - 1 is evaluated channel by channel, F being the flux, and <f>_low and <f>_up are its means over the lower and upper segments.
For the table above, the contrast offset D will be 0.10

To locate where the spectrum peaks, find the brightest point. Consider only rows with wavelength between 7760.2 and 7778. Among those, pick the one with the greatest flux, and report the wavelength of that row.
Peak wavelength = 7765.55 Angstrom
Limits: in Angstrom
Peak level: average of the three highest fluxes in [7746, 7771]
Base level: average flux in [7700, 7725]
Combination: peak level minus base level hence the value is 3.0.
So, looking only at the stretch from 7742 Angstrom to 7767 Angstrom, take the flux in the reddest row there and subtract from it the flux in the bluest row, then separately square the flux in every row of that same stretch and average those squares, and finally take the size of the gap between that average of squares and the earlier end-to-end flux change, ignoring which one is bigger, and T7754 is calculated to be 530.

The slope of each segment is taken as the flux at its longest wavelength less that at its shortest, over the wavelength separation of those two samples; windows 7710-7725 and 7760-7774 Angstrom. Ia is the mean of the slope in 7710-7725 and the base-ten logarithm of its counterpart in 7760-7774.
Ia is -0.69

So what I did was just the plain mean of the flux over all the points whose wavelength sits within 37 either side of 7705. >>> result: 22.1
